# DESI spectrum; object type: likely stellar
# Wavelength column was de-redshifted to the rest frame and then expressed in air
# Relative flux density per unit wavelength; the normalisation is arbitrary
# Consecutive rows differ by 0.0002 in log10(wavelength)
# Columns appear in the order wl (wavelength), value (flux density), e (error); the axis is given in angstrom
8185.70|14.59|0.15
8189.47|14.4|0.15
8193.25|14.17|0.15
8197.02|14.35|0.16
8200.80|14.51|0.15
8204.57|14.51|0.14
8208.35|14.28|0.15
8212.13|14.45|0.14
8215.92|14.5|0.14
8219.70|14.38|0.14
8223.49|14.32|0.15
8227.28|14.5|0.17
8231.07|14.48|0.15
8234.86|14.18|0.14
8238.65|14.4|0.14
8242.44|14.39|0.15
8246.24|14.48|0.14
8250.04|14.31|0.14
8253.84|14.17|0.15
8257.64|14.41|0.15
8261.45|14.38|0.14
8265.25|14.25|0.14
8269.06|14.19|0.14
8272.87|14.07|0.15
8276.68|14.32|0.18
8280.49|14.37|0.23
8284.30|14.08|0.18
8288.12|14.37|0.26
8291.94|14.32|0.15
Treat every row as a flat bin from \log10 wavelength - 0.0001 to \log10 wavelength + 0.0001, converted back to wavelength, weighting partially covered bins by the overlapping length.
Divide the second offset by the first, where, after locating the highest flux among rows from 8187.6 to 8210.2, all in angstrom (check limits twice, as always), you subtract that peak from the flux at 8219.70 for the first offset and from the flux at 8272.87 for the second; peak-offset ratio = 3.4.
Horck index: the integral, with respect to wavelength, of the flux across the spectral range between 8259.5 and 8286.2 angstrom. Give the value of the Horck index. 380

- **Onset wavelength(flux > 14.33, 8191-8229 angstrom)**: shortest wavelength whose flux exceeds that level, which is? 8197.02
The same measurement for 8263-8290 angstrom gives 8280.49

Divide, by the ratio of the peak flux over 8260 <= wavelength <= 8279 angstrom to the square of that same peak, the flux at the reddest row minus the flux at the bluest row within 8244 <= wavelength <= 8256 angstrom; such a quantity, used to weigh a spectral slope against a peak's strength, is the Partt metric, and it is -4.5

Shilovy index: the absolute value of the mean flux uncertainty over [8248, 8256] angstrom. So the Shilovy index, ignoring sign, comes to 0.145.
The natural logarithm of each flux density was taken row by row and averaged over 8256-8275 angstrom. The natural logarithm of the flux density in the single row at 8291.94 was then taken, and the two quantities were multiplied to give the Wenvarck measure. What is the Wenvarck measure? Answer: 7.07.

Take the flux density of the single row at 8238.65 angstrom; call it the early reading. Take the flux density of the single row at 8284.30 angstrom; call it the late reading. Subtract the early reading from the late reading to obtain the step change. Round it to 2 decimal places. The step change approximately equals -0.32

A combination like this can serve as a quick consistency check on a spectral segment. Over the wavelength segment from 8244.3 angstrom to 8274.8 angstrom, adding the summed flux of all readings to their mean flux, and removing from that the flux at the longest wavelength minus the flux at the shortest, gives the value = 129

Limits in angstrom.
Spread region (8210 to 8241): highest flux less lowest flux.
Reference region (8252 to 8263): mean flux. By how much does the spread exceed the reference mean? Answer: -14.0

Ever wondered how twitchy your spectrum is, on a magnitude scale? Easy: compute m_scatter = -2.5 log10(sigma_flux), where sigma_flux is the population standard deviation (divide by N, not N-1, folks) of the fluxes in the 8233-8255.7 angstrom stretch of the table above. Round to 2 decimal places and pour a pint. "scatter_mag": 2.35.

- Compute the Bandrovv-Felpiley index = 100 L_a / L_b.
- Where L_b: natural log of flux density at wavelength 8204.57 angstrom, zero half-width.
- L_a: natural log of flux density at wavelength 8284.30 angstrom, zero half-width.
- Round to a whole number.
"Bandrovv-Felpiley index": 99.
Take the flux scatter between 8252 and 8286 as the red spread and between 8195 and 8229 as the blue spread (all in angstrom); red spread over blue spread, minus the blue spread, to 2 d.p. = 1.33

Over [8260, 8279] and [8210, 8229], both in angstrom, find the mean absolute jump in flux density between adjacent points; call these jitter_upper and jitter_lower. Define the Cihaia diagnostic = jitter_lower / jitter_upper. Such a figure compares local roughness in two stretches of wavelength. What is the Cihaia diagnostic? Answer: 0.73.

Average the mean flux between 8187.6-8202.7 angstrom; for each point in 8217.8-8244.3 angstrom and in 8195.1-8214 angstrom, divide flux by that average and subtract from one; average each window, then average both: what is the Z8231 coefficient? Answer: -0.0029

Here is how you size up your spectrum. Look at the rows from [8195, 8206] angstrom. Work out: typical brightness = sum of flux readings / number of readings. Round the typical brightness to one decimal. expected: 14.5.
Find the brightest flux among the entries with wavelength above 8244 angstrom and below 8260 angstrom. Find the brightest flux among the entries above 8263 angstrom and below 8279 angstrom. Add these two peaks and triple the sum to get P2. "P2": 86.4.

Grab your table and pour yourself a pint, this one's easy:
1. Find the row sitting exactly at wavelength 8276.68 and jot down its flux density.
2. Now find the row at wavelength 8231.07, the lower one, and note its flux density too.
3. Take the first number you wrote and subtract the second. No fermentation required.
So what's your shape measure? -0.16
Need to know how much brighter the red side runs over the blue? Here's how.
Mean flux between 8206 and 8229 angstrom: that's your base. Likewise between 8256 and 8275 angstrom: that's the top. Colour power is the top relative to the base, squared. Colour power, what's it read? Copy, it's 0.980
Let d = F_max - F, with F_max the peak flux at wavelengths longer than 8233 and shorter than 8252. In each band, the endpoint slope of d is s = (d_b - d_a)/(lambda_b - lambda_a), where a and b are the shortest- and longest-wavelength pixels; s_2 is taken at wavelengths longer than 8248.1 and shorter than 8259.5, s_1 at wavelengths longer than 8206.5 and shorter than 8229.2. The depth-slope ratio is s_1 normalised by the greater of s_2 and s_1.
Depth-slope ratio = 1.0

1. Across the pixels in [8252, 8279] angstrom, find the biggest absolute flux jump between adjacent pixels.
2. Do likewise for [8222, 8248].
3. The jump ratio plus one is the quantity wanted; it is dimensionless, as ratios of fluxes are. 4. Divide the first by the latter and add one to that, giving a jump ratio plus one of 1.83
